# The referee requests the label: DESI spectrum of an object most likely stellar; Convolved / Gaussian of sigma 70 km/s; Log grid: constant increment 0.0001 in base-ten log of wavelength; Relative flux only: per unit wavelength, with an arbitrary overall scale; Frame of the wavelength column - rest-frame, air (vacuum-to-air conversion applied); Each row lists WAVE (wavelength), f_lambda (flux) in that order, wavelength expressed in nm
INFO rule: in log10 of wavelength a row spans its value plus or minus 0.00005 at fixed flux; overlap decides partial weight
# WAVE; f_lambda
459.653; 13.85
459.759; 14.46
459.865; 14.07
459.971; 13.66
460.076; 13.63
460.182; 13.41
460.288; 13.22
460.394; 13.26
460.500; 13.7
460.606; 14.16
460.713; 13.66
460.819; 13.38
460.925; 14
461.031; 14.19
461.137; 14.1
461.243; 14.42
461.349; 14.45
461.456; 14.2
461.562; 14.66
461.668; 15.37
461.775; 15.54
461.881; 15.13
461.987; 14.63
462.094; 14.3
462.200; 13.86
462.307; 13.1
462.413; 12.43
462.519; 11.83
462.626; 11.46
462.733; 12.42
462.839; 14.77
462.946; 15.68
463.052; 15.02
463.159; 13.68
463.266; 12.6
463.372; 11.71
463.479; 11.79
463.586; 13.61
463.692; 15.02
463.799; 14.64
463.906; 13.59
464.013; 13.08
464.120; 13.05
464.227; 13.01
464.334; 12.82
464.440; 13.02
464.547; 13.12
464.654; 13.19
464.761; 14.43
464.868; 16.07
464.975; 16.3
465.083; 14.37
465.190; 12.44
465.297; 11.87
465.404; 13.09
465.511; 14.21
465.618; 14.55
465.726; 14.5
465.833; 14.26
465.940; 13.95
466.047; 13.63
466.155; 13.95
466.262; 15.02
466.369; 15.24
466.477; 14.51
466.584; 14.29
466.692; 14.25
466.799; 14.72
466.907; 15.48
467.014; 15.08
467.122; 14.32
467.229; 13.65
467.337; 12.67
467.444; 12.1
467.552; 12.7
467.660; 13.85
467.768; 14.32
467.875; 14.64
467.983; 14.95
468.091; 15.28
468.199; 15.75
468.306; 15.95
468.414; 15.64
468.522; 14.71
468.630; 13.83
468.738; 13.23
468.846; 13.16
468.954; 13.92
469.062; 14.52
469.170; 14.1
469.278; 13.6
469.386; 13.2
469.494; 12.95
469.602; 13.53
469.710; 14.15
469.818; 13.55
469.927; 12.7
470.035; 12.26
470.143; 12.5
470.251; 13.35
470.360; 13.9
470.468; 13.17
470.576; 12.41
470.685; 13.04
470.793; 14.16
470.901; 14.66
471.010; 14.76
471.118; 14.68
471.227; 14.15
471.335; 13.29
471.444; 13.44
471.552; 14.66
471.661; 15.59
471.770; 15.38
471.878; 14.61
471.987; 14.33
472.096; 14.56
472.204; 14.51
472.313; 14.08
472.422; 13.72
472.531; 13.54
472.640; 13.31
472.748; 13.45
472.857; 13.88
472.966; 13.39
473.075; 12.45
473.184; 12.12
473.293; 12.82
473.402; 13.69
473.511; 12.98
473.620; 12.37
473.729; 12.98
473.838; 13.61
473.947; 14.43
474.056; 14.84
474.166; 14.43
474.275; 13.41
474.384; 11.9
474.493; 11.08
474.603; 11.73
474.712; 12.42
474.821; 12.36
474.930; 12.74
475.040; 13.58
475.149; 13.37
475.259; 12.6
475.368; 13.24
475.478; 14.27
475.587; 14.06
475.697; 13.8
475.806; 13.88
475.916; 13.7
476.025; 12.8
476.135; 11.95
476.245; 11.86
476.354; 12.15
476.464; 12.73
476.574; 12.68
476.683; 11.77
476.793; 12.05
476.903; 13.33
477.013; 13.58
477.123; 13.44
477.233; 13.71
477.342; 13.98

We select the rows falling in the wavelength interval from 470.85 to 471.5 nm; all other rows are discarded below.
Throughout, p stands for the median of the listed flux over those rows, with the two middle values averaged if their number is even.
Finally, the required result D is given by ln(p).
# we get 2.67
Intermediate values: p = 14.4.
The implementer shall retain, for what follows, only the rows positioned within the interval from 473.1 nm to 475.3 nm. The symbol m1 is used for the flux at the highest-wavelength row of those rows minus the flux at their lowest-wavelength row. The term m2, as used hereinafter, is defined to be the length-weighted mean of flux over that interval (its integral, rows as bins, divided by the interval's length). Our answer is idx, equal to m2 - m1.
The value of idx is 12.5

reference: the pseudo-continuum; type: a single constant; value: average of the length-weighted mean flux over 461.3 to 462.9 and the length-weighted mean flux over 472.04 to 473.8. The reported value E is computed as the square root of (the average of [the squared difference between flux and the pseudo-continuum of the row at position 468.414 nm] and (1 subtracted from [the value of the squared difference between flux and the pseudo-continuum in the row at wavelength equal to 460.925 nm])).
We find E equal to 1.27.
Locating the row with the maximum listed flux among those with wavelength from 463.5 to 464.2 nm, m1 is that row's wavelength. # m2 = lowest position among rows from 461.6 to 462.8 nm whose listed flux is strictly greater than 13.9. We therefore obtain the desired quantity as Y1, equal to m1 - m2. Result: 2.02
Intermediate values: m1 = 463.692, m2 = 461.668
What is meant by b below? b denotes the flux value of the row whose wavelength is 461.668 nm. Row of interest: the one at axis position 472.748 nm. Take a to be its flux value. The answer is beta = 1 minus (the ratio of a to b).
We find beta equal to 0.12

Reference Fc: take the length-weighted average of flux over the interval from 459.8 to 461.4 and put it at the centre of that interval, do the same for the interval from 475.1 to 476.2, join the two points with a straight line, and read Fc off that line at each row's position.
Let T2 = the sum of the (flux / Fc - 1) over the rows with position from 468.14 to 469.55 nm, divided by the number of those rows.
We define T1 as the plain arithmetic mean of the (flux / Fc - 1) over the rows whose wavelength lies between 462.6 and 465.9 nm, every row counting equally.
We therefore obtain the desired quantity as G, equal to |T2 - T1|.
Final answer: 0.051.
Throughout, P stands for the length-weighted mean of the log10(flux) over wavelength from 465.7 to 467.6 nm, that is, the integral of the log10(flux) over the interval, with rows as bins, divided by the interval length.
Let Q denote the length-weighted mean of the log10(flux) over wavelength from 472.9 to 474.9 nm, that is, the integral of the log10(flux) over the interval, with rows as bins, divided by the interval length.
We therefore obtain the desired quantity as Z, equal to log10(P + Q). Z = 0.354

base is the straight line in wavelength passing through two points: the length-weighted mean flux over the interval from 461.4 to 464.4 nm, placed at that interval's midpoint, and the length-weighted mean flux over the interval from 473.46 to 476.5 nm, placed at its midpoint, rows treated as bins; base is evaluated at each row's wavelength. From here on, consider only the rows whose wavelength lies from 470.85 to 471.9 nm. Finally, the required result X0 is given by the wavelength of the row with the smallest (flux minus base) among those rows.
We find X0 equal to 471.335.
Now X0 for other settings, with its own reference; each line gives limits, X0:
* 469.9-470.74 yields 470.035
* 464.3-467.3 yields 465.297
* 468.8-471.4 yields 470.035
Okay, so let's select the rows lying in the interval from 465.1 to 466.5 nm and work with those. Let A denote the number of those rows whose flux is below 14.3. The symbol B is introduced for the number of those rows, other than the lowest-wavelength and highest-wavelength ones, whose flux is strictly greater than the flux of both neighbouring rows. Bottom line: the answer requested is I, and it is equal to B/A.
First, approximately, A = 8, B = 2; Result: 0.25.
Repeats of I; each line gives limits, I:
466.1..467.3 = 0.50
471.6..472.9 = 0.17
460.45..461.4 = 0.29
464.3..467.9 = 0.21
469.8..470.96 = 0.10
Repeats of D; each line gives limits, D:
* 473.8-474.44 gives 2.64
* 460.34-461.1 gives 2.62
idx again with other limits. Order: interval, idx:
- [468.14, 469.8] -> 15.7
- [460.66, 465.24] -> 15.0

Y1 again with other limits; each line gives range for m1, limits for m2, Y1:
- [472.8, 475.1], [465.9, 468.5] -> 8.12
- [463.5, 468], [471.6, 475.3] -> -6.69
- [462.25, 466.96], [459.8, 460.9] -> 5.11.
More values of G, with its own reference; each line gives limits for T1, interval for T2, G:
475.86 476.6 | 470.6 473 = 0.108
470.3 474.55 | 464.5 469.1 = 0.026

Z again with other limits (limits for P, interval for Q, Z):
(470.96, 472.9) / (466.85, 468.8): 0.363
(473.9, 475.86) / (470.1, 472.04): 0.355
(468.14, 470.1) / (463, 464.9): 0.356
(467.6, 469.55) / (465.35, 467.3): 0.364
